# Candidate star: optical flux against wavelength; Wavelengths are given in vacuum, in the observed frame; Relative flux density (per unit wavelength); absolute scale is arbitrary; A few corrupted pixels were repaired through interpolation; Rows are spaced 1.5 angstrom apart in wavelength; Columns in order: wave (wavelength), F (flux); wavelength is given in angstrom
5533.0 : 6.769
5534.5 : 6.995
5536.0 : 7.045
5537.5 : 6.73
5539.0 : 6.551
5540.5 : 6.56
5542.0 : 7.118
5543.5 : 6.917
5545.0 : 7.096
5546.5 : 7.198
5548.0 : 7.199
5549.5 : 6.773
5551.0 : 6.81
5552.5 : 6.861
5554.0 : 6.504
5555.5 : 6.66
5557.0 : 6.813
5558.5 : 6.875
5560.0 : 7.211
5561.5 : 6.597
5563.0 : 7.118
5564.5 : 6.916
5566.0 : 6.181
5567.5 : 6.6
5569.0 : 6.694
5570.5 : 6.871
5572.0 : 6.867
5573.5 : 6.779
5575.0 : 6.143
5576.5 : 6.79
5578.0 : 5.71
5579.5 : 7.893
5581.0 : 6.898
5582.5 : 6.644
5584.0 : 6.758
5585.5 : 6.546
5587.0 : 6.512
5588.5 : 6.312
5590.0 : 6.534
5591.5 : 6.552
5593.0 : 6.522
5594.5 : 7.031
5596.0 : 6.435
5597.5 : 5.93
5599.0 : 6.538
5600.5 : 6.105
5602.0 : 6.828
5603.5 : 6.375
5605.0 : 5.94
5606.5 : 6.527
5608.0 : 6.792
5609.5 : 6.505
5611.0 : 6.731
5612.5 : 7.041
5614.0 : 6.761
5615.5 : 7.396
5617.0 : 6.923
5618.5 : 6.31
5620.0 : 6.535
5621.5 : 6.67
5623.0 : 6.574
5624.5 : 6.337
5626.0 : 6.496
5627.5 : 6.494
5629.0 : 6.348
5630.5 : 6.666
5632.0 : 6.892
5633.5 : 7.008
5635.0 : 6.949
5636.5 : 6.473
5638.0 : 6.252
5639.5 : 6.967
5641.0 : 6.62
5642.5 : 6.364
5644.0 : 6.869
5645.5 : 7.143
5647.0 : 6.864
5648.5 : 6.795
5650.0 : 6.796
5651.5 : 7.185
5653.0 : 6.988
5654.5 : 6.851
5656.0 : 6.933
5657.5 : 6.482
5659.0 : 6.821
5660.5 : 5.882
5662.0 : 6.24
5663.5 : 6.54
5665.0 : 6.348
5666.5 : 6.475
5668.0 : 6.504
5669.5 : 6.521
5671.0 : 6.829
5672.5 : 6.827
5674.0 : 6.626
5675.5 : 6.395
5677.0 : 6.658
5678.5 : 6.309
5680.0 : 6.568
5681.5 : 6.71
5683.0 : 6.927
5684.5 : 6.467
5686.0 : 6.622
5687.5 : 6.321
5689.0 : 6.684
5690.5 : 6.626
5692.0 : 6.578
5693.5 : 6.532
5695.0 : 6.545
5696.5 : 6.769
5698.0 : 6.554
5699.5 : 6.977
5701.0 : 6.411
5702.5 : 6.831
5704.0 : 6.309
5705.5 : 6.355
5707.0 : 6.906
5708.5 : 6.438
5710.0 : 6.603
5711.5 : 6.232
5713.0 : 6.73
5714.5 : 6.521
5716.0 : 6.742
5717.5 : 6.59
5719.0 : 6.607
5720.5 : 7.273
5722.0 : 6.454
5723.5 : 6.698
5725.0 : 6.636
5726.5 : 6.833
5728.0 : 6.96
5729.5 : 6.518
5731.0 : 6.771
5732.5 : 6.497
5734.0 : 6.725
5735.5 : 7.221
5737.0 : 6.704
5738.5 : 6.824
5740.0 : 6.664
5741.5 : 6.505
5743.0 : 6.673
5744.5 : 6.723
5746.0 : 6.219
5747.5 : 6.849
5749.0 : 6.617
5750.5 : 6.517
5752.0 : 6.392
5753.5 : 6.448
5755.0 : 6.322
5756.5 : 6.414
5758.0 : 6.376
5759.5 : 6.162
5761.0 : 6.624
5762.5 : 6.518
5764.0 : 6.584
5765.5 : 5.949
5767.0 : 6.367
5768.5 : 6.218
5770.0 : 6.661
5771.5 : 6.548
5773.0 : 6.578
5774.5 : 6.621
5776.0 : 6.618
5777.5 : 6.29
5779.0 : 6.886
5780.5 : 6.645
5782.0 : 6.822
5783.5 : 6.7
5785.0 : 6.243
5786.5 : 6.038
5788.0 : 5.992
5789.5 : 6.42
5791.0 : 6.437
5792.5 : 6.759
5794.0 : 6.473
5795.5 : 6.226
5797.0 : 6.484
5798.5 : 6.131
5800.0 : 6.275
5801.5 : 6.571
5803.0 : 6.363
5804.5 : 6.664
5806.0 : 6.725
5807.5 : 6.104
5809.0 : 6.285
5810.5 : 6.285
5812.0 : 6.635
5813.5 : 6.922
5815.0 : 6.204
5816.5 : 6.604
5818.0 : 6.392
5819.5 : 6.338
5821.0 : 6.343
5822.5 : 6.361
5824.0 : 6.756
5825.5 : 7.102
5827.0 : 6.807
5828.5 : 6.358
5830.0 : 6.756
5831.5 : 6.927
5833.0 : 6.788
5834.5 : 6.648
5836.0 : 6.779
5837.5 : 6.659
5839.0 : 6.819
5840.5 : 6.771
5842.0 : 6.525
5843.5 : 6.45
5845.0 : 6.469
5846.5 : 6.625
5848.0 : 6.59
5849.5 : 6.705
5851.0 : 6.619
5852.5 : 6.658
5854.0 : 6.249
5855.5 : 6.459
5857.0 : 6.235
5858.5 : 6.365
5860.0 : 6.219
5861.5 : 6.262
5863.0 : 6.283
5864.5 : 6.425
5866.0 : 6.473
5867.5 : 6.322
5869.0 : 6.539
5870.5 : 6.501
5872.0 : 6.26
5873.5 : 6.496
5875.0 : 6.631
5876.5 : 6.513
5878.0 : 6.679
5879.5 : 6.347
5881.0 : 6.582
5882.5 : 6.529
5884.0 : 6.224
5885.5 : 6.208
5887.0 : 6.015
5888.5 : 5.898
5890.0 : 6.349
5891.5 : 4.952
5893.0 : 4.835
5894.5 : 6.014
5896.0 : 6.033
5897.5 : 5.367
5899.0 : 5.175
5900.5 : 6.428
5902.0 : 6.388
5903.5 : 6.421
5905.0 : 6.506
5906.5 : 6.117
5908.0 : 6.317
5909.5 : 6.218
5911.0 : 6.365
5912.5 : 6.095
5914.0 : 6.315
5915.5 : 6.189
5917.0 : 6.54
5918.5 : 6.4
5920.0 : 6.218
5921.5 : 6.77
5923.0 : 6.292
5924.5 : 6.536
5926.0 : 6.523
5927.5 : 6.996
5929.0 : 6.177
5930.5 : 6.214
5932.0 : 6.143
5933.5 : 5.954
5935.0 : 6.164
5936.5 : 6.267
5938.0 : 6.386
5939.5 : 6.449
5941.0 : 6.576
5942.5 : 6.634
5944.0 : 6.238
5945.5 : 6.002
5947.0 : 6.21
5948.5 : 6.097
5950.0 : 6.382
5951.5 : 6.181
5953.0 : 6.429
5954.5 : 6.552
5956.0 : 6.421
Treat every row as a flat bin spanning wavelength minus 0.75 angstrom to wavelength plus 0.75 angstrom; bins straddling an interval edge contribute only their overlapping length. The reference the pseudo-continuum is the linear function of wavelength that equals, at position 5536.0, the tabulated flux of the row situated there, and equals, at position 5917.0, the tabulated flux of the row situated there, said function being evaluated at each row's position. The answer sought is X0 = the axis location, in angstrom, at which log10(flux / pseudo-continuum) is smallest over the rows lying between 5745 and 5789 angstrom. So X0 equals 5765.5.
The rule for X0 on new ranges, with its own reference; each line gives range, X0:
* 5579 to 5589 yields 5588.5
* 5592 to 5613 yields 5597.5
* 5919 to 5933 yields 5932.0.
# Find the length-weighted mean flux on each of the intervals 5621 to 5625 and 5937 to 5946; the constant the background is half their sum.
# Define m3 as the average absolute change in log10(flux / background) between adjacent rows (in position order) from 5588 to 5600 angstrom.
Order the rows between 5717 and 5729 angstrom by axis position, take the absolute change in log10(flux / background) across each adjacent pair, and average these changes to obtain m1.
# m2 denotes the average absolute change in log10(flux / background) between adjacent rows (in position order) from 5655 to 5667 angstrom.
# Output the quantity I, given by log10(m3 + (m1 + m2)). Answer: -1.16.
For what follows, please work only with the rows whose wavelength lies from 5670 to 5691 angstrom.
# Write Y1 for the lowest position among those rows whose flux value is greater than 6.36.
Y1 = 5671.0 angstrom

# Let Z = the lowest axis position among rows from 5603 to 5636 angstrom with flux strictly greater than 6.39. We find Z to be 5606.5 angstrom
